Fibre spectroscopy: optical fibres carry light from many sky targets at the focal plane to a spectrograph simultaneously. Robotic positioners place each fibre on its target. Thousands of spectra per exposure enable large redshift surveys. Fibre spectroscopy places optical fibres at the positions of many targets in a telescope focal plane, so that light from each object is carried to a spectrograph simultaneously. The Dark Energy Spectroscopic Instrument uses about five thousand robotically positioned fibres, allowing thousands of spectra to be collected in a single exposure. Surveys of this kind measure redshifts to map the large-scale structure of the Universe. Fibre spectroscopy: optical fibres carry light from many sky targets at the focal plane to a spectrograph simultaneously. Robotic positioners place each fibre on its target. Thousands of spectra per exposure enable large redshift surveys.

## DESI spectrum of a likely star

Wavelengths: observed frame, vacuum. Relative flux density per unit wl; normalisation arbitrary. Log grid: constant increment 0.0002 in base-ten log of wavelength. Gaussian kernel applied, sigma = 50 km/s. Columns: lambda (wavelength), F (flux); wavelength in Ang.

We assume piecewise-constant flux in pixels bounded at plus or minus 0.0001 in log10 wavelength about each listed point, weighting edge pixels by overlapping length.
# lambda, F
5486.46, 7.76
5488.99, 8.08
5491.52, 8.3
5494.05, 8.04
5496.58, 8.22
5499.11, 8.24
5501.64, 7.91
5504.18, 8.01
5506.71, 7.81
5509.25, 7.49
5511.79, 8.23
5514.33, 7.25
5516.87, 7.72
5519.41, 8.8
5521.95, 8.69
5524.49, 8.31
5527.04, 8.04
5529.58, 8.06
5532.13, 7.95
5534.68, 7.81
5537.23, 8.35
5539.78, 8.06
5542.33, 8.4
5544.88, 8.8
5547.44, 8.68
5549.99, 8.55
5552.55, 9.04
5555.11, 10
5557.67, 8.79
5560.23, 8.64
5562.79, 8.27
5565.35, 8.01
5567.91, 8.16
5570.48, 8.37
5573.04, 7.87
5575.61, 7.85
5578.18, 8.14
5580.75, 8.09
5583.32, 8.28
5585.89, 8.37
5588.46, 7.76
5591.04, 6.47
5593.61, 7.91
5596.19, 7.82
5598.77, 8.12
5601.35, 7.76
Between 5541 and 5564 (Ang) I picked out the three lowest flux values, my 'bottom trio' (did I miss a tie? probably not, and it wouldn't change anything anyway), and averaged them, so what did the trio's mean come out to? 8.4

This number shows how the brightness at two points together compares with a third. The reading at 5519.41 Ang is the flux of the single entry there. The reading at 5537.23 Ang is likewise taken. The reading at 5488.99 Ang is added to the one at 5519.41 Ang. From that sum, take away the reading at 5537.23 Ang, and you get 8.5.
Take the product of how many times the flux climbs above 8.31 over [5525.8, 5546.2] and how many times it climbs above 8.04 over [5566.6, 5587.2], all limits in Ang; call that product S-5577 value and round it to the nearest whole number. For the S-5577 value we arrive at 18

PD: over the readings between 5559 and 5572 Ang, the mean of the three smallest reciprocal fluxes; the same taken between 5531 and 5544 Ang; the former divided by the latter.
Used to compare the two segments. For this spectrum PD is 0.98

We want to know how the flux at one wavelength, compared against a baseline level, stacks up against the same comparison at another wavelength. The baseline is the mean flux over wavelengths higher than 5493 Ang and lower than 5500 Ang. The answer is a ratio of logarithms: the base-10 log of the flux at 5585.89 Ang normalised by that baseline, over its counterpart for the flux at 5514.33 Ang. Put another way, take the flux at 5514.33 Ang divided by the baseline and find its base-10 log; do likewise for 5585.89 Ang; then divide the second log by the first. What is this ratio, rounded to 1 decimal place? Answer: -0.2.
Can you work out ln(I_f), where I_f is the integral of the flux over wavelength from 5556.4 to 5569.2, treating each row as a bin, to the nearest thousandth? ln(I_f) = 4.675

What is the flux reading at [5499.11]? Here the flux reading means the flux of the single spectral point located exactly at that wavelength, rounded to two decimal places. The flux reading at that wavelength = 8.24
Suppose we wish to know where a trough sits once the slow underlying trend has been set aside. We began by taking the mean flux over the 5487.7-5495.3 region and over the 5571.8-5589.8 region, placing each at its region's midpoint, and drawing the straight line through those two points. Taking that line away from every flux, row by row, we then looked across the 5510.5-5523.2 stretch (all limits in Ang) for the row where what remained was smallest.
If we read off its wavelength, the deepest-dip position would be 5514.33 Ang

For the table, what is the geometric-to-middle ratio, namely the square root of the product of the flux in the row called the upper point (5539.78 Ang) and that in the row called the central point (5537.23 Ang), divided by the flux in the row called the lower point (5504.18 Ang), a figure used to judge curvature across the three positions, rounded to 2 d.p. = 1.02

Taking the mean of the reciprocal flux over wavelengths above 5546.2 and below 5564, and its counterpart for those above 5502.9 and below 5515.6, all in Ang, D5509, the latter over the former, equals 1.14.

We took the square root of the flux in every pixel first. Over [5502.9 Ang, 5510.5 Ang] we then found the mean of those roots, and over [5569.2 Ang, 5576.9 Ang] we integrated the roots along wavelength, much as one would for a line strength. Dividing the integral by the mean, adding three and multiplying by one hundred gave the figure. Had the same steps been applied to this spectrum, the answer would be 1083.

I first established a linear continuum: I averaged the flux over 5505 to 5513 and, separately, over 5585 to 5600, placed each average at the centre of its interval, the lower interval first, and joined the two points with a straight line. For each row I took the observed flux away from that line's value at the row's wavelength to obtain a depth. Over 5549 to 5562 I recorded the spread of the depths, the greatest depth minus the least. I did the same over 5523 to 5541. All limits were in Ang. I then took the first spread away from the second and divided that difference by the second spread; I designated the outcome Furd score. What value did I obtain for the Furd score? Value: -1.7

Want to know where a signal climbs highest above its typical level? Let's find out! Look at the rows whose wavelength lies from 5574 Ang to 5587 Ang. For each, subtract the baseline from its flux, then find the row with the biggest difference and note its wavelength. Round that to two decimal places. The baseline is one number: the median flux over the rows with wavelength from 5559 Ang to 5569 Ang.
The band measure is 5585.89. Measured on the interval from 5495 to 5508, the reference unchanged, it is 5499.11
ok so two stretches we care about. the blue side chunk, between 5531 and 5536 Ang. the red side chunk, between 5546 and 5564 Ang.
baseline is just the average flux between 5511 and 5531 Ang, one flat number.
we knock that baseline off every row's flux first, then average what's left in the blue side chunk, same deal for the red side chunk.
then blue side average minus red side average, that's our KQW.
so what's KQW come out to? -1.0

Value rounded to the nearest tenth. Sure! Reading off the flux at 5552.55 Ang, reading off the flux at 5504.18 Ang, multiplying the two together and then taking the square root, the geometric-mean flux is 8.5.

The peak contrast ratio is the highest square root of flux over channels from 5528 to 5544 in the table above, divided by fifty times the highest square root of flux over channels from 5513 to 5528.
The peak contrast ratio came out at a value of 0.0195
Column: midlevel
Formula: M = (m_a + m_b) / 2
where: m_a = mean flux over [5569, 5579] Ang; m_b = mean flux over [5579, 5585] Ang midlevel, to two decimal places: 8.12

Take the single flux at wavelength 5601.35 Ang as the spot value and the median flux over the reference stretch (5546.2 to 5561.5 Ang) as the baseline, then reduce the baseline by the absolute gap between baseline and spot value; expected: 7.76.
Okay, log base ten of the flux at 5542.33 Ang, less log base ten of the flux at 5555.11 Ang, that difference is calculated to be -0.08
